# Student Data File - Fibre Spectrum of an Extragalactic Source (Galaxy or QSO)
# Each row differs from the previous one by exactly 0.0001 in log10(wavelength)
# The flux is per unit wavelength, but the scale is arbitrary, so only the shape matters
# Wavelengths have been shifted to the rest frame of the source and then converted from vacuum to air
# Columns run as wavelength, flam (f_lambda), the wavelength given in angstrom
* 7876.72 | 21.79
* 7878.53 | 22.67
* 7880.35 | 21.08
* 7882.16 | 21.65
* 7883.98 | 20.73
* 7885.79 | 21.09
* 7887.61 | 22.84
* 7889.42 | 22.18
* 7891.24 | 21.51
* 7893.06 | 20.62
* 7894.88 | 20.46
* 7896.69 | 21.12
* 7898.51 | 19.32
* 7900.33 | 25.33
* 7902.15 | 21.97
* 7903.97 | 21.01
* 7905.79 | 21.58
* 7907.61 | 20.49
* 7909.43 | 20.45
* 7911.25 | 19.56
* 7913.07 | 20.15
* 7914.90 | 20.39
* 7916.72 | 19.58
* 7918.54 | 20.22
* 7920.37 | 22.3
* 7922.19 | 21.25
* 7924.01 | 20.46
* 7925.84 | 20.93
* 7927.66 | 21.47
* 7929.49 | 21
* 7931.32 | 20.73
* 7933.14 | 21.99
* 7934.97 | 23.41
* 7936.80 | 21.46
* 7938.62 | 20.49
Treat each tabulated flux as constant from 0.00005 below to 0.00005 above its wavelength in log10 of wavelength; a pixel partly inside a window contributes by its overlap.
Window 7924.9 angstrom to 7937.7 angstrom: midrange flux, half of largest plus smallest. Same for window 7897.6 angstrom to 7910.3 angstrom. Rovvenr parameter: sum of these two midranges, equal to 44.4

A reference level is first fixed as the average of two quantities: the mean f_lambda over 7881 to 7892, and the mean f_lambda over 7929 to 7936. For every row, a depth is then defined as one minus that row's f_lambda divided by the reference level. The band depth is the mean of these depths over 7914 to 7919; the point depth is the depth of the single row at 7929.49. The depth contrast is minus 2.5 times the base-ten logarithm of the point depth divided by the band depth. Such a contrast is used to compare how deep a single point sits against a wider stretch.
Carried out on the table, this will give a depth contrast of 0.9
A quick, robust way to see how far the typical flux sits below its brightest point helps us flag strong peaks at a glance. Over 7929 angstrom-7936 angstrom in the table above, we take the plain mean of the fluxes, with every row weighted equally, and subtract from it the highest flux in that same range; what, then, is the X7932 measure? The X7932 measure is -1.6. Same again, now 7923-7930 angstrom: -0.5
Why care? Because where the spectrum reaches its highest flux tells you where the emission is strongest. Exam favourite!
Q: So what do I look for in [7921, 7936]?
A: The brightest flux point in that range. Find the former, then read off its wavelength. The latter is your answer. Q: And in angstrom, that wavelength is 7934.97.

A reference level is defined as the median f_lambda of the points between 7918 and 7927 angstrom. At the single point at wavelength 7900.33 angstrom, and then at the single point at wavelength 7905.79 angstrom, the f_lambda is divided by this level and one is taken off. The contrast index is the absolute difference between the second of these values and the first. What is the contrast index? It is 0.18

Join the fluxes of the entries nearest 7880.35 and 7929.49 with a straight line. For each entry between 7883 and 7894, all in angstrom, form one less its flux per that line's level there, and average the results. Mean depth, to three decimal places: -0.020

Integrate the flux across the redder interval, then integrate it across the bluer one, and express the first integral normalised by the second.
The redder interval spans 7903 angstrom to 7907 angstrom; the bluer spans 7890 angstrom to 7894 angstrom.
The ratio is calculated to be 1.01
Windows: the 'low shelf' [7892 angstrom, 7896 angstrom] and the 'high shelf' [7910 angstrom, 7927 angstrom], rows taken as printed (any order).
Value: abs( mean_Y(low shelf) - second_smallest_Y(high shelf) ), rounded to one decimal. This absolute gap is 1.0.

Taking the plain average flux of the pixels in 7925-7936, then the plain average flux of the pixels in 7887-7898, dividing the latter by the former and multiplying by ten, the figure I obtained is 9.9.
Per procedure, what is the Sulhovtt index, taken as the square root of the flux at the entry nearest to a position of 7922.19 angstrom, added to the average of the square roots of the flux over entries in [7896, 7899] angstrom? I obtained 9.11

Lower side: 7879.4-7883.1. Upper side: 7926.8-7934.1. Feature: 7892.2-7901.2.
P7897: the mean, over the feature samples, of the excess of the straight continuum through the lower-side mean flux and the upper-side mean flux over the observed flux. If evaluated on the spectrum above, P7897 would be -0.03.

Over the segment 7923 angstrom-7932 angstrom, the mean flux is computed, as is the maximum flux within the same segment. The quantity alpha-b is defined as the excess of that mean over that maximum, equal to -0.6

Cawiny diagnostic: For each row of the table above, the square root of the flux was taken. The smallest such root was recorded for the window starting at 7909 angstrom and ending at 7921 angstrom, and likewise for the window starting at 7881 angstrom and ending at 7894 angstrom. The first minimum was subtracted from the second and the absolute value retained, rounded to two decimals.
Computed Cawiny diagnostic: 0.12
